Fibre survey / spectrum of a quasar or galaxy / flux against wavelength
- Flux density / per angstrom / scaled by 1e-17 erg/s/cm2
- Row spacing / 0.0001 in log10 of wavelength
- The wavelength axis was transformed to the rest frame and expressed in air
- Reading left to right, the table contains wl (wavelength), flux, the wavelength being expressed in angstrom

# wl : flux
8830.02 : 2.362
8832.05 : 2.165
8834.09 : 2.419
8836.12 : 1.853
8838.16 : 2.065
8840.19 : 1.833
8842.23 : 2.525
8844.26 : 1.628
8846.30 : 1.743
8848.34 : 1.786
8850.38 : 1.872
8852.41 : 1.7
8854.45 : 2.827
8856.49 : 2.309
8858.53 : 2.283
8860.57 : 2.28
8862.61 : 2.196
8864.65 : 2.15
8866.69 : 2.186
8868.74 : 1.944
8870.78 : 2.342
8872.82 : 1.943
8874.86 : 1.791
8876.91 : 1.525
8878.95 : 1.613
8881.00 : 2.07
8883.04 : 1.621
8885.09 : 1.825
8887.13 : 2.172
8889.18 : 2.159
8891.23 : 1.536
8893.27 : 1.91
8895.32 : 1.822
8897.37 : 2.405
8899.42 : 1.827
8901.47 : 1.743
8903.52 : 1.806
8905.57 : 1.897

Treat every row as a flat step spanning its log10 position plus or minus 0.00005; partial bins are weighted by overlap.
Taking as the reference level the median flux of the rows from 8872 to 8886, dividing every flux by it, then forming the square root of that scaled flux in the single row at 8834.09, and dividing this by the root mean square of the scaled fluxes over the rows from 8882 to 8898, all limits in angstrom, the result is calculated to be 1.07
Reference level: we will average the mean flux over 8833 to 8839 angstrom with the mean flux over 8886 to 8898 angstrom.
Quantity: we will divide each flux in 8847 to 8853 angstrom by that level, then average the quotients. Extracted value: 0.87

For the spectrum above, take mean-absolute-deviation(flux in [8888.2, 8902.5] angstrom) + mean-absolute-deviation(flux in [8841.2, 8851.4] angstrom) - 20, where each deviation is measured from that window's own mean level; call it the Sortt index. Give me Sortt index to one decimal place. -19.5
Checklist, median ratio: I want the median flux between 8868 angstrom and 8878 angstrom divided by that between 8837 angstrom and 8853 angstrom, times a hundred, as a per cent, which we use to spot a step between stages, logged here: 107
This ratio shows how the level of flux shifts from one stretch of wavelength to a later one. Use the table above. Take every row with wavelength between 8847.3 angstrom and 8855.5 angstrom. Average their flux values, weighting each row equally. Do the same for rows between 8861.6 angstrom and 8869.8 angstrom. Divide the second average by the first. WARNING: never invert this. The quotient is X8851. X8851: 1.04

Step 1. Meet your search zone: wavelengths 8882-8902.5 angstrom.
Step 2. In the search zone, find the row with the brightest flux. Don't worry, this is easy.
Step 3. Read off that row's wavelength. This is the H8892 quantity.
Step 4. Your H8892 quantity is 8897.37 angstrom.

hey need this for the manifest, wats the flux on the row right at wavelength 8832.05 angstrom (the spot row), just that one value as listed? 2.165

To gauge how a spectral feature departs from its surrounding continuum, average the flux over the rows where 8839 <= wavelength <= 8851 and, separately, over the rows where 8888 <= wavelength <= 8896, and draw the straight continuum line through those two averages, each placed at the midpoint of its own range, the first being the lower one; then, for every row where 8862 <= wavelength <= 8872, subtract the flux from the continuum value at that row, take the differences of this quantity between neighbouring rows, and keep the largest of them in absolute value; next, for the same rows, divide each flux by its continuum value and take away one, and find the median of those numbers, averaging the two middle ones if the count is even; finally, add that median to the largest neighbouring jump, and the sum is 0.56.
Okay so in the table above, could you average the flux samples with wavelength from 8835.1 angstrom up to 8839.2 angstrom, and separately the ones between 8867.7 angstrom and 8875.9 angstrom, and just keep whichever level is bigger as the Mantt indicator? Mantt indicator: 2.00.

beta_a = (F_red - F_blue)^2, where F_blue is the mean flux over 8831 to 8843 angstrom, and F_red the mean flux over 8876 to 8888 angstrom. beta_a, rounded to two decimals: 0.11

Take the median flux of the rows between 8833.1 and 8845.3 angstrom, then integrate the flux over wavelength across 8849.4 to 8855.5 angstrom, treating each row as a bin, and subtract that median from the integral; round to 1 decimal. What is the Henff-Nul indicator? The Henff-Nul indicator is 11.1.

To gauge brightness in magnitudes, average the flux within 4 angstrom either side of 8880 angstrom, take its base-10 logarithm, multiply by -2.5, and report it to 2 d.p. -0.58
